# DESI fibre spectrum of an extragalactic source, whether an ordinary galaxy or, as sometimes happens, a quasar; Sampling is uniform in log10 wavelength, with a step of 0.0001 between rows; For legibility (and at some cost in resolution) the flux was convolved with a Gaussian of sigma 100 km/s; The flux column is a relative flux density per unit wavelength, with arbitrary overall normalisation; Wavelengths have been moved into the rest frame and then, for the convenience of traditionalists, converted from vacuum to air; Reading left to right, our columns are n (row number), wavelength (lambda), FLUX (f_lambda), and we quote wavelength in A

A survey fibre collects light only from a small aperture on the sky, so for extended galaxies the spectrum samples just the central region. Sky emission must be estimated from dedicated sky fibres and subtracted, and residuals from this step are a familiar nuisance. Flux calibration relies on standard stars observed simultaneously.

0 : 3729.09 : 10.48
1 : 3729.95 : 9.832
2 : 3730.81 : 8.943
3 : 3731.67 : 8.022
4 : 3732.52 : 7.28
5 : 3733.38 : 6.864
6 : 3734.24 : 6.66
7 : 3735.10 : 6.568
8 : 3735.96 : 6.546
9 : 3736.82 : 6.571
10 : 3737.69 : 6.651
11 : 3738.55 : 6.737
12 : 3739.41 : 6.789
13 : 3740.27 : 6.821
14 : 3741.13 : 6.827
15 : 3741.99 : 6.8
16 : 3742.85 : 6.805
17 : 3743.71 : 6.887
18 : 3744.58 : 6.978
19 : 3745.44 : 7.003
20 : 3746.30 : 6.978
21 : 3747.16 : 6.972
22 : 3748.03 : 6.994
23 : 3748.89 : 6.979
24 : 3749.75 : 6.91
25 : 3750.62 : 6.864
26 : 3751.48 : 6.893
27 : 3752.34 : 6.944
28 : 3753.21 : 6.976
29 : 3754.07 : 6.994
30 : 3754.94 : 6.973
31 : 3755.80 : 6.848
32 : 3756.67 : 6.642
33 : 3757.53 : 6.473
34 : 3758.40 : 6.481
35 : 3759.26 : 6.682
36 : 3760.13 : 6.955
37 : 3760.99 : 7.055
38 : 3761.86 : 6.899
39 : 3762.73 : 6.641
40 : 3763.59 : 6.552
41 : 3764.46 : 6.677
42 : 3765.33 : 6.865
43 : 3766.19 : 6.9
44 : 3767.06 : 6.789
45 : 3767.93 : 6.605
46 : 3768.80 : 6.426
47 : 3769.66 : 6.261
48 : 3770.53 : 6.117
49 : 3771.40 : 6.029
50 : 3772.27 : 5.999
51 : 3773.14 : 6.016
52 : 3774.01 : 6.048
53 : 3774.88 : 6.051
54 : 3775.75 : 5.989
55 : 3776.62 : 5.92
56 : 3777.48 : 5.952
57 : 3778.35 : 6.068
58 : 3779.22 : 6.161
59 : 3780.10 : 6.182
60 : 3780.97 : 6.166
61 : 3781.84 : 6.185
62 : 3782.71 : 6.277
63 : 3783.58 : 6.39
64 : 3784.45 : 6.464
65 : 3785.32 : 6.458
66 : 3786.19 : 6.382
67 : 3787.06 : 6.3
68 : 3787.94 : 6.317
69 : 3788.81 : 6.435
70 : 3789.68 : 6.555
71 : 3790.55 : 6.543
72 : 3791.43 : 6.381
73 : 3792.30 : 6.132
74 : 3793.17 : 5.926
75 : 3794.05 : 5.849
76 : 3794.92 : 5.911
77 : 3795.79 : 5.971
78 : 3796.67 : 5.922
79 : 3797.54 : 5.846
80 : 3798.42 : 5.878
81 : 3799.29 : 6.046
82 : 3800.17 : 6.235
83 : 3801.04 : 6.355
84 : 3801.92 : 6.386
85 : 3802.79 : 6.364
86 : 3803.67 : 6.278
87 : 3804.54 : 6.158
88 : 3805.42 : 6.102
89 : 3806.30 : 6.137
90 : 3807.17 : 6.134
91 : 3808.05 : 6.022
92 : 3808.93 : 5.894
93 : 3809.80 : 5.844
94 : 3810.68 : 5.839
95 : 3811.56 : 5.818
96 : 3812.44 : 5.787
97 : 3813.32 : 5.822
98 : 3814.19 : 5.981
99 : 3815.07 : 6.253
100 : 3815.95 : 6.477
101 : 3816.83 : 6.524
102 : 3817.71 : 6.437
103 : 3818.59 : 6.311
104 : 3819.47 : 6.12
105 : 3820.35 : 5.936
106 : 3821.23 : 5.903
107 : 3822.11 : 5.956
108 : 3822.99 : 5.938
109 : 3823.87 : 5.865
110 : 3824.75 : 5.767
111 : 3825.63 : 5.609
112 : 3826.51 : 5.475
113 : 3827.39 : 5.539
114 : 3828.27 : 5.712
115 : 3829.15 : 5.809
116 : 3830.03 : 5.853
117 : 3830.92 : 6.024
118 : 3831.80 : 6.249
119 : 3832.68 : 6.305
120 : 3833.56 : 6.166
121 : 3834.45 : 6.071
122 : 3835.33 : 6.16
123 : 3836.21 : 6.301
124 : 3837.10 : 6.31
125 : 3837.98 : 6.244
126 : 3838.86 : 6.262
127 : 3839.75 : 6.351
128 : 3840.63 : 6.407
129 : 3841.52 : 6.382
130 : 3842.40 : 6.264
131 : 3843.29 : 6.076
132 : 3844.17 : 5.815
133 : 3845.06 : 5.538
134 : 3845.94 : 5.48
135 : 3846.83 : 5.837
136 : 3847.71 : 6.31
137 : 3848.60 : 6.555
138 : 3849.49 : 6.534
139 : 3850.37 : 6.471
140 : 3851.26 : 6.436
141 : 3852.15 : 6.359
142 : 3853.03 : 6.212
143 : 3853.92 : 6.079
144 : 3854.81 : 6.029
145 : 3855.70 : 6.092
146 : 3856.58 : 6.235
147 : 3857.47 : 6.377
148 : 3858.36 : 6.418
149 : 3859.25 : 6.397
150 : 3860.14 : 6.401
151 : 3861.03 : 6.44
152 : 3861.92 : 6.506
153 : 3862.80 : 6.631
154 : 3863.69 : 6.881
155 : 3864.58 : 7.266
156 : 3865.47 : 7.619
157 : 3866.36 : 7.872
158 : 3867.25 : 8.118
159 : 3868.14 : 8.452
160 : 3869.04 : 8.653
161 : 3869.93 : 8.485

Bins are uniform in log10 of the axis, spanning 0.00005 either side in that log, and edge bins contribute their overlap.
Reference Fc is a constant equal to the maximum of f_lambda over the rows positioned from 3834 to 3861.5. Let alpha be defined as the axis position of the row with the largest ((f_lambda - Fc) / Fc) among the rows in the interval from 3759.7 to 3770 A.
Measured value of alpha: 3760.99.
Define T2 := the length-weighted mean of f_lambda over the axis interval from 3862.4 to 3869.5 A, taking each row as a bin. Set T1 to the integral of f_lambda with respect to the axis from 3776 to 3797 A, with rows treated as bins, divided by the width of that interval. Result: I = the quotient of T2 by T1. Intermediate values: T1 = 6.20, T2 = 7.7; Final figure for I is 1.24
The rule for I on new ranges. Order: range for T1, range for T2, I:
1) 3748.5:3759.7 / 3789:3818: 0.90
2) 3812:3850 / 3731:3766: 1.13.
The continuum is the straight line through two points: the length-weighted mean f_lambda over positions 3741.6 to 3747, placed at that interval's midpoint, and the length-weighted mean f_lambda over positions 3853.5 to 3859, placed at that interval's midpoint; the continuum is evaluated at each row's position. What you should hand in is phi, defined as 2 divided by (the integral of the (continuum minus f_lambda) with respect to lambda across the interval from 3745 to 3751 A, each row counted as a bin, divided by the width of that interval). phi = -31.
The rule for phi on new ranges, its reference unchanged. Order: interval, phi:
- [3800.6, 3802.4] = 11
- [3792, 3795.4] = 3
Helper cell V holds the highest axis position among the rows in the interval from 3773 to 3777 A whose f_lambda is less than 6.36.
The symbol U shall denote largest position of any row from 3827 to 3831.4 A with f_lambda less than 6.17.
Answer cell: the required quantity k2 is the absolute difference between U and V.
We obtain 54.3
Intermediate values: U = 3830.92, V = 3776.62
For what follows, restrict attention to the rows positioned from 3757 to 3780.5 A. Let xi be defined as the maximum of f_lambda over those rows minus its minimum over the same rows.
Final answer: 1.1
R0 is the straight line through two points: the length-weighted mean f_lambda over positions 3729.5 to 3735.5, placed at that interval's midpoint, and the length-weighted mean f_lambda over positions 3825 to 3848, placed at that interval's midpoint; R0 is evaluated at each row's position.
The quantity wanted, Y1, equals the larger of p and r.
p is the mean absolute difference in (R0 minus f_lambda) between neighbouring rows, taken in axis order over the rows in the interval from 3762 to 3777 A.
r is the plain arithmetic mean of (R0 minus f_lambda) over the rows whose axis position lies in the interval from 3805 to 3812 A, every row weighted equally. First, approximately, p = 0.091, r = 0.51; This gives 0.5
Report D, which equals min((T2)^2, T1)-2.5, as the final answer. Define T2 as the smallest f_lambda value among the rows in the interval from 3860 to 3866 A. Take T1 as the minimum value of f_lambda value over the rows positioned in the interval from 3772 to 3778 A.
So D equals 3.42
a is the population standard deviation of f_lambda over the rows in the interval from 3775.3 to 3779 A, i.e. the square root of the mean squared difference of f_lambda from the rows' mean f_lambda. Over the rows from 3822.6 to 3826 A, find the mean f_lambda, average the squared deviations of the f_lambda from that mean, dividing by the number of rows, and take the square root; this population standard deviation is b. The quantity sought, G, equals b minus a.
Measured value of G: 0.07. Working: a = 0.055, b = 0.123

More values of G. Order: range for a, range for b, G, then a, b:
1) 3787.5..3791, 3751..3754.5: -0.06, 0.096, 0.038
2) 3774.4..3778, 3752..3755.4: -0.03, 0.049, 0.018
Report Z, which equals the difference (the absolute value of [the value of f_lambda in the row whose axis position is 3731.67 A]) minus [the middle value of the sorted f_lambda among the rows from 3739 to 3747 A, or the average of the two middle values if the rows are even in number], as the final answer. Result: 1.2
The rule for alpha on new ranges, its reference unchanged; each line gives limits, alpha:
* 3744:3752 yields 3745.44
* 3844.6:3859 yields 3848.60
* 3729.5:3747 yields 3729.95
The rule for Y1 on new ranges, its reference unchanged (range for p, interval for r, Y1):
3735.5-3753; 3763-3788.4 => 0.7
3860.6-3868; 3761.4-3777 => 0.8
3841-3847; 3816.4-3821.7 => 0.2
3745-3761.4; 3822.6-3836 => 0.2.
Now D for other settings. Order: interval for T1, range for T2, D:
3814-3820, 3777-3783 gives 3.48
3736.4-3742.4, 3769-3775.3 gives 4.07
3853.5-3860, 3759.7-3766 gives 3.53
